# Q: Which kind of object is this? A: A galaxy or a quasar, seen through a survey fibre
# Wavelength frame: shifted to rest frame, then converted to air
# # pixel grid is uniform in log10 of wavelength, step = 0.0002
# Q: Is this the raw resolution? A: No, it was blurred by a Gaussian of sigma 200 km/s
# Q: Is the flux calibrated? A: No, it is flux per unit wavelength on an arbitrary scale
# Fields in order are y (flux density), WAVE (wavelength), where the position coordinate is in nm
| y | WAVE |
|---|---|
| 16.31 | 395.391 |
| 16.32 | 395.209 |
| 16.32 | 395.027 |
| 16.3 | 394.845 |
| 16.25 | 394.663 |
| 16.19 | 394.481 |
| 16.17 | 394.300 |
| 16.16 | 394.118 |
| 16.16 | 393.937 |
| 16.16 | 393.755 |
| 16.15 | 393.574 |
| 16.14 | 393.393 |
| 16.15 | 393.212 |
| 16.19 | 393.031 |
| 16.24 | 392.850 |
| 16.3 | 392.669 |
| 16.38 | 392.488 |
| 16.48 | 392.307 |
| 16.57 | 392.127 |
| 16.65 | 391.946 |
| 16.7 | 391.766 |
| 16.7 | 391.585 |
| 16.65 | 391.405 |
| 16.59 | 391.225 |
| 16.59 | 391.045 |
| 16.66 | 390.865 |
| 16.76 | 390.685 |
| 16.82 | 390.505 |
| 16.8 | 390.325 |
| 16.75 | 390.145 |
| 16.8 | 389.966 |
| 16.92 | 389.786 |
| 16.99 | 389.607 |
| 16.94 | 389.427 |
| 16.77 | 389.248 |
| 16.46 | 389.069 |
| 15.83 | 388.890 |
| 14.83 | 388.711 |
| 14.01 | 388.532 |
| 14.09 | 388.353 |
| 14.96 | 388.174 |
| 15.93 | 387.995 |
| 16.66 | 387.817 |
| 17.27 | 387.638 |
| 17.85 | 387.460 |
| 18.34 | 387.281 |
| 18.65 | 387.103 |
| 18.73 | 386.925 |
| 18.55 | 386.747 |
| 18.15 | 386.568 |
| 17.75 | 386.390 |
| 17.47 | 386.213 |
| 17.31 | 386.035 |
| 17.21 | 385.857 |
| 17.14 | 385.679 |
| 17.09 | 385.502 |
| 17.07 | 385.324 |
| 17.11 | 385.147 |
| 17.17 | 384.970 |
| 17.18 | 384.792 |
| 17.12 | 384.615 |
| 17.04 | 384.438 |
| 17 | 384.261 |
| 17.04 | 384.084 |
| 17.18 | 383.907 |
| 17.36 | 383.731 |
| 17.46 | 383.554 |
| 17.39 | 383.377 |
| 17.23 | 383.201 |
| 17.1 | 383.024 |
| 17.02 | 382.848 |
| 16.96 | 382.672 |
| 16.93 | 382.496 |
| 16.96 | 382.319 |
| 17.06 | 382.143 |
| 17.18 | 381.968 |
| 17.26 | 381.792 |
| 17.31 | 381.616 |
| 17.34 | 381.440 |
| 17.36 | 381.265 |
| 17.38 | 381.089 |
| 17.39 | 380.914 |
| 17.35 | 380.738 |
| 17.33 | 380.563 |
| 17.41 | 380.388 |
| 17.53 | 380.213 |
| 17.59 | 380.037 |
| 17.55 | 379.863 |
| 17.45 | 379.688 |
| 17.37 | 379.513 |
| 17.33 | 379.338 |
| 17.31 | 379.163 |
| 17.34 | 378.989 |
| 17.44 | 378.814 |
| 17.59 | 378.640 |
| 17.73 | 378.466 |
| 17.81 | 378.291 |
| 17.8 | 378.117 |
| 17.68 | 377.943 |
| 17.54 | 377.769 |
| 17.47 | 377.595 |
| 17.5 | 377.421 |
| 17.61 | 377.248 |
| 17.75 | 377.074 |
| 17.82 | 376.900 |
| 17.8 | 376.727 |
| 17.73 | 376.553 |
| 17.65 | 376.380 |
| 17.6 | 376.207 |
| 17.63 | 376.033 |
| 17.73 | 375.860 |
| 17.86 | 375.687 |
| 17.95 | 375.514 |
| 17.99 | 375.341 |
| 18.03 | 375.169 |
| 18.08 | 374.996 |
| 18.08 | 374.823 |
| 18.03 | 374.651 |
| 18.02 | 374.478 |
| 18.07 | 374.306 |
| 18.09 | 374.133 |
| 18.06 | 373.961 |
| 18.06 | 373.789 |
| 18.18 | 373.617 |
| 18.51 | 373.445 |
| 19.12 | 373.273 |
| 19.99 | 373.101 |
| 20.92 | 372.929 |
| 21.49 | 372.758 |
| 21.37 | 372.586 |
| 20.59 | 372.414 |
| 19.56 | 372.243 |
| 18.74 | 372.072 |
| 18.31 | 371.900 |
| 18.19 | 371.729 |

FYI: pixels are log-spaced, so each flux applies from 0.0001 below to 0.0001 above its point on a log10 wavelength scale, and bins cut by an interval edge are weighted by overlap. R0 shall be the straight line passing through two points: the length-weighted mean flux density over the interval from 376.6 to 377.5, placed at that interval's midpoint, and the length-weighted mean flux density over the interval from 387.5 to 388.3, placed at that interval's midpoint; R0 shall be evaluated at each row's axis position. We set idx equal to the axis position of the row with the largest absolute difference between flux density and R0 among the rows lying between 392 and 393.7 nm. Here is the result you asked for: 392.127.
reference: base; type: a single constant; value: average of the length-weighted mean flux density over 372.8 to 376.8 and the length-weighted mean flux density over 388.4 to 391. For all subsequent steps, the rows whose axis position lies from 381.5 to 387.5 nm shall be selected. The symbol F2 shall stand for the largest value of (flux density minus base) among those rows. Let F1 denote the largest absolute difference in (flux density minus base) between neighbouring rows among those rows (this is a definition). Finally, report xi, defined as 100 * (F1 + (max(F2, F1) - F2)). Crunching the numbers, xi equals 49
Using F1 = 0.49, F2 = 1.4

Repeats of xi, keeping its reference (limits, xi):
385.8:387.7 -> 58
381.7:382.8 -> 28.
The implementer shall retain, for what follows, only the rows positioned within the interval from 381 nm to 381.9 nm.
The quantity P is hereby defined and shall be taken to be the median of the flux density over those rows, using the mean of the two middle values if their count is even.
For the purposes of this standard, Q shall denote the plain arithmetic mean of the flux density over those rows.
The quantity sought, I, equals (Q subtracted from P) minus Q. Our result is -17.3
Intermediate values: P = 17.3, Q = 17.3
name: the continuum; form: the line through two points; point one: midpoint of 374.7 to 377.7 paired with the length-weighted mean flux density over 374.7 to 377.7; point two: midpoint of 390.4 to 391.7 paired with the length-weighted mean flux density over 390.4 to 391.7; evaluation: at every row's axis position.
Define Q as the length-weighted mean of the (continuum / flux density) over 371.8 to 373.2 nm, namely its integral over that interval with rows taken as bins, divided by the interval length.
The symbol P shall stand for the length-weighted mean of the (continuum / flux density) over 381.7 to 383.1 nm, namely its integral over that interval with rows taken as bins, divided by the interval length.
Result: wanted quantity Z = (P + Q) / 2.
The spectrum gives 0.96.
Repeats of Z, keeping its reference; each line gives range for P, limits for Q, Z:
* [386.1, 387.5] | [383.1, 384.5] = 0.97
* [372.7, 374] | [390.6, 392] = 0.97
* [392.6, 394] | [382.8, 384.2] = 1.01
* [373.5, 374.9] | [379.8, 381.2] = 1.00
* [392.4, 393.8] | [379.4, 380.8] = 1.01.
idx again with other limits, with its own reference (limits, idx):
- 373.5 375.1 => 374.996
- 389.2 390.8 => 389.607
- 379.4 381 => 380.037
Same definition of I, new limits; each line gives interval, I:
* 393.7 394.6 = -16.2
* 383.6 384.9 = -17.1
